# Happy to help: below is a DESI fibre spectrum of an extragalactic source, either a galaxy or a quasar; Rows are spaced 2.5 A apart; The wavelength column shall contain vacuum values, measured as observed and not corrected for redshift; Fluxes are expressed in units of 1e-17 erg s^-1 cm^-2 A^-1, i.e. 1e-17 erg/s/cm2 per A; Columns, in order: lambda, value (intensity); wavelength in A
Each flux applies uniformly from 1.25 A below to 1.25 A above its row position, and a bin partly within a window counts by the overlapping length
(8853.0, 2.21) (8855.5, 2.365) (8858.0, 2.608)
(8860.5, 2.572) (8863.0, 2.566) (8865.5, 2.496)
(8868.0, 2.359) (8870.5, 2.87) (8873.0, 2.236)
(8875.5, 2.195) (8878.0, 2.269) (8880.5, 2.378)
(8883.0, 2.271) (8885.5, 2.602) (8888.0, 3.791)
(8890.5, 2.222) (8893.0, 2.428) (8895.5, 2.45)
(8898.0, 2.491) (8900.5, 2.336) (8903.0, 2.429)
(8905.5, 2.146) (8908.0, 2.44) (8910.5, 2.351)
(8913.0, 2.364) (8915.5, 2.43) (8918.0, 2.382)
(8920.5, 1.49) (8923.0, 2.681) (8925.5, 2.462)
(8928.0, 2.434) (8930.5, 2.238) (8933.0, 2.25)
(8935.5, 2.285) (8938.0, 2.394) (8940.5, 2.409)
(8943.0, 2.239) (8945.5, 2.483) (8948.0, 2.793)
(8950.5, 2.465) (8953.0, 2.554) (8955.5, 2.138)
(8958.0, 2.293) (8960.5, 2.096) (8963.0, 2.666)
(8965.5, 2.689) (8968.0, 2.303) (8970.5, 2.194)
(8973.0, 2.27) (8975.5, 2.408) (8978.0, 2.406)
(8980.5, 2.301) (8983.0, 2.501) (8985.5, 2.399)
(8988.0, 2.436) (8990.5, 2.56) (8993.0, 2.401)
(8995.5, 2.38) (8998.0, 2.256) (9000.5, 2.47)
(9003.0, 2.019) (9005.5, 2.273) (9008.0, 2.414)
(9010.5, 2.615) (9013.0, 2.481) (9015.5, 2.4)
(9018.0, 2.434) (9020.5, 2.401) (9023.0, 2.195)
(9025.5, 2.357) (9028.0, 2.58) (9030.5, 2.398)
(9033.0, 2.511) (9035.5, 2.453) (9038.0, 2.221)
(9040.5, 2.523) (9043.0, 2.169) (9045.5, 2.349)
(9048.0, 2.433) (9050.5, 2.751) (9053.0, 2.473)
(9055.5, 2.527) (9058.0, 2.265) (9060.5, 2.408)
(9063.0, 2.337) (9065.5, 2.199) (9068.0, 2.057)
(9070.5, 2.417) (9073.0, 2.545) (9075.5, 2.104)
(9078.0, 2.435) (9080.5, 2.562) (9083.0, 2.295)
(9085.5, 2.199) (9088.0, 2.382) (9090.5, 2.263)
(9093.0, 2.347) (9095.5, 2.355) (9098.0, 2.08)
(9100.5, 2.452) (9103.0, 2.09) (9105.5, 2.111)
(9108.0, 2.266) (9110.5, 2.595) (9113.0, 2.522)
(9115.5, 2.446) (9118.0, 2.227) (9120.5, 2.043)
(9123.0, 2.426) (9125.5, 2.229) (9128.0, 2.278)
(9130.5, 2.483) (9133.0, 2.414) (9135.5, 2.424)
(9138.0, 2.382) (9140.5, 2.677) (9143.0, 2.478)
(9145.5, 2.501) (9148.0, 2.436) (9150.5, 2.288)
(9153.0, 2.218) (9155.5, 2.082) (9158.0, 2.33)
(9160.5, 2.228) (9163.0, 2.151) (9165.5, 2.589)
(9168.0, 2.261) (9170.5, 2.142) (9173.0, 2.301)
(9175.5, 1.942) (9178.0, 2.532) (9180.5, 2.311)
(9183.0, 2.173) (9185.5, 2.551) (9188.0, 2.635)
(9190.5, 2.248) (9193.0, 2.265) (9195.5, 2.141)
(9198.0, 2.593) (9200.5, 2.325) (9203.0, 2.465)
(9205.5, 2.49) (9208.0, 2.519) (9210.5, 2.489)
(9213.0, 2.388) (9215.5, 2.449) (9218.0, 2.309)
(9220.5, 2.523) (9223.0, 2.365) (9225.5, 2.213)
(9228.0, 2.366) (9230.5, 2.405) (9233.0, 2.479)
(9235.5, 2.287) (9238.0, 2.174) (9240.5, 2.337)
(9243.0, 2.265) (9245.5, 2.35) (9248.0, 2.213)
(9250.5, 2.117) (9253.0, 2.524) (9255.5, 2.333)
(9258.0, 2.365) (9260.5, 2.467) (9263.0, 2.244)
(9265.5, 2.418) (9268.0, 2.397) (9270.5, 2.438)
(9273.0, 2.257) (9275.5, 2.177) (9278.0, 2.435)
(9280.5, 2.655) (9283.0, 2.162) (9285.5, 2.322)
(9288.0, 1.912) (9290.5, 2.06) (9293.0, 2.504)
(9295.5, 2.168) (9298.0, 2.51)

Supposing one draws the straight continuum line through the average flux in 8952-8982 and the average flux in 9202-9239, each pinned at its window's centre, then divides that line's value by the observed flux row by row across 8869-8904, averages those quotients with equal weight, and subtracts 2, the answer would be -1.04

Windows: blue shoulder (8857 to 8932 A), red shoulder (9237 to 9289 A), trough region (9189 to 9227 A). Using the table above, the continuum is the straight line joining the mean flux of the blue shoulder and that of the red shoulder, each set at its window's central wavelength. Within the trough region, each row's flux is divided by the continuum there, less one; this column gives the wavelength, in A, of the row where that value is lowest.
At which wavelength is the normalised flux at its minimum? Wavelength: 9195.5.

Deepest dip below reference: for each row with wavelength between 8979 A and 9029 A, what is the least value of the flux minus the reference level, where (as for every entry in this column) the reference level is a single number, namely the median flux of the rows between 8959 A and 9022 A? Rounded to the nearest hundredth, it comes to -0.38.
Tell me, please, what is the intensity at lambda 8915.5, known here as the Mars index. 2.43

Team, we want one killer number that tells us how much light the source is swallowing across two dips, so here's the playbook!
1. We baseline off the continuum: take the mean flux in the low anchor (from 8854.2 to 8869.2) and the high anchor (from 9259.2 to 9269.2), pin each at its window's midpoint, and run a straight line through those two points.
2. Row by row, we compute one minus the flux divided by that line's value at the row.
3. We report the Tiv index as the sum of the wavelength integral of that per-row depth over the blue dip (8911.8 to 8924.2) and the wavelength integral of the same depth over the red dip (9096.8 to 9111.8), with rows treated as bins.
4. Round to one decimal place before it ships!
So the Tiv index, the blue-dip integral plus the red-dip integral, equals 2.0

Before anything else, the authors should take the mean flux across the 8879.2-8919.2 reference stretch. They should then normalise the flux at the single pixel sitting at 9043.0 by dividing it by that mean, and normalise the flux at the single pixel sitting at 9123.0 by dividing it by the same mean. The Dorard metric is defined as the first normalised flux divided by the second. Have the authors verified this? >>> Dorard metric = 0.89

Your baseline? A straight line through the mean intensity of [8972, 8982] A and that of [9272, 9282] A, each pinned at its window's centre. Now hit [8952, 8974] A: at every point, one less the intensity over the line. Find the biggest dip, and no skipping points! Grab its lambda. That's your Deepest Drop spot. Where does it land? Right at 8960.5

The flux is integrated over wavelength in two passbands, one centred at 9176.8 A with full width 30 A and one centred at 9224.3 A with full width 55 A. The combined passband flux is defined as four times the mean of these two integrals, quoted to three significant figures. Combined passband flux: 400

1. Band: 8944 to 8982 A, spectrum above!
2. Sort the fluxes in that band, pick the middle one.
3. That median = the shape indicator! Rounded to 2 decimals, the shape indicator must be 2.41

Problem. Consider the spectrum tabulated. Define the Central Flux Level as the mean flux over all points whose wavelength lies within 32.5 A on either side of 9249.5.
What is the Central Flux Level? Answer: 2.35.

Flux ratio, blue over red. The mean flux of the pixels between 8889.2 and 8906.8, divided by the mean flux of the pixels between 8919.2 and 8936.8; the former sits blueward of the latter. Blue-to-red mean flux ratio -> 1.04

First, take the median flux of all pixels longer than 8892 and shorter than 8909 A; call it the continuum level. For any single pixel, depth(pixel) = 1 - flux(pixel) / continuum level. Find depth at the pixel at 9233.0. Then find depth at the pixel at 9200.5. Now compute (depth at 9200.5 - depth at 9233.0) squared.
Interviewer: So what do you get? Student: 0.0040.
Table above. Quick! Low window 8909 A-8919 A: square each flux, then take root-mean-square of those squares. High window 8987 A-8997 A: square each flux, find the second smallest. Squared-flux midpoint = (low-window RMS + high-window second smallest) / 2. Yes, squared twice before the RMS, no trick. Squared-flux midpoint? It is 5.7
